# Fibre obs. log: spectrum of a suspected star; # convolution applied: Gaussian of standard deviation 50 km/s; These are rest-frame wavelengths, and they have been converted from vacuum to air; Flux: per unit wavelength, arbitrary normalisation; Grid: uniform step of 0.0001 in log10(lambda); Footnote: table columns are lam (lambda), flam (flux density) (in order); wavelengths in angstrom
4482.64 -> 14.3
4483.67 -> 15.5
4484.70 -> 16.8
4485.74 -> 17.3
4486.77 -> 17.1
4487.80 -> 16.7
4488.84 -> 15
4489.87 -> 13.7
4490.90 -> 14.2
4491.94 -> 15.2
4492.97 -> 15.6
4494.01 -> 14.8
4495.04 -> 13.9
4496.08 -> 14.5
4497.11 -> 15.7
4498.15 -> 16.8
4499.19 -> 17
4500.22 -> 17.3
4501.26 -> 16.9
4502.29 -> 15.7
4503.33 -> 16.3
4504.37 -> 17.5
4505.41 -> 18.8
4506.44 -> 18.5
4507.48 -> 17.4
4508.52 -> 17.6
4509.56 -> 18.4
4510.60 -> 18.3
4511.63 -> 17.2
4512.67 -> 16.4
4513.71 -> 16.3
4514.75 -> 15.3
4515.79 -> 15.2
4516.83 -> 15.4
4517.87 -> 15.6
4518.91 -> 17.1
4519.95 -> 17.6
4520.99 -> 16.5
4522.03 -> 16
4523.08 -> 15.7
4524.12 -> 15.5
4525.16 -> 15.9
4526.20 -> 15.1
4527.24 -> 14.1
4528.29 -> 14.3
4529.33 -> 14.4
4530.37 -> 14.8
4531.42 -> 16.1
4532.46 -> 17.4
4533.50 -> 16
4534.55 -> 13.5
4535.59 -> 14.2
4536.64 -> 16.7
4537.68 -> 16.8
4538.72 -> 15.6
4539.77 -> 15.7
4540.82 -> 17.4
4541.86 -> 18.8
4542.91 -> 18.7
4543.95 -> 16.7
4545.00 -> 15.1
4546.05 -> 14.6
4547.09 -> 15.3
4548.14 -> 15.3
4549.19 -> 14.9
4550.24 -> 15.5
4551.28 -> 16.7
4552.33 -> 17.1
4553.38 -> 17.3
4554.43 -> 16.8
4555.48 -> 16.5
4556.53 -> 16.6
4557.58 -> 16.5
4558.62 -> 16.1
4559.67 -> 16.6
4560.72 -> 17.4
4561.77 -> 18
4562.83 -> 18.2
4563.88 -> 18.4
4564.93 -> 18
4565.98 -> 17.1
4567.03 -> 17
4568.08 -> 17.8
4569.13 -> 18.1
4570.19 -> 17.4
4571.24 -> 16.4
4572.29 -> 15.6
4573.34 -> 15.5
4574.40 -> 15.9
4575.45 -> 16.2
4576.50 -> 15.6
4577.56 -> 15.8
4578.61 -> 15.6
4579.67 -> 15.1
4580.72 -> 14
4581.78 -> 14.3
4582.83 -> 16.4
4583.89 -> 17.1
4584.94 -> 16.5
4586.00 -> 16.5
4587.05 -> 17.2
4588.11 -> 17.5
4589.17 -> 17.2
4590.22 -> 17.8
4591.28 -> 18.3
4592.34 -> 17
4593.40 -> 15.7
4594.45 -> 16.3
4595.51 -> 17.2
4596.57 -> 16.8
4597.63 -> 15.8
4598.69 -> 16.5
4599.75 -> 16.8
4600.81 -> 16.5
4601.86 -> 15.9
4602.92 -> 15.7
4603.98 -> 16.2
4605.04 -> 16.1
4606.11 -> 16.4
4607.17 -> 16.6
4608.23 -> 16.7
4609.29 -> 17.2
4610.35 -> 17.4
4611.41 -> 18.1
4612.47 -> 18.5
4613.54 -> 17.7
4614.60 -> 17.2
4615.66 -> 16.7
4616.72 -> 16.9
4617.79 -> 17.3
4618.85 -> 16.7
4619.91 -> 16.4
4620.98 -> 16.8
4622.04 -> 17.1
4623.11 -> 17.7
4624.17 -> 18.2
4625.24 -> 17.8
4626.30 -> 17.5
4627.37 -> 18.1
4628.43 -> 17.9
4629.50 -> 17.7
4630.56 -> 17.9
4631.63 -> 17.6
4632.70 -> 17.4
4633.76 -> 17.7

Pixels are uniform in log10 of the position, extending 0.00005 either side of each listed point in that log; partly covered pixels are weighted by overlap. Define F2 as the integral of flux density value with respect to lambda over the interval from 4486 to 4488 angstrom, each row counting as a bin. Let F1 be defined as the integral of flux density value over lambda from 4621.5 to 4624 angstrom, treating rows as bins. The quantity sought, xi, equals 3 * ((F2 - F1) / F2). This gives -0.9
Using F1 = 44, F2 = 34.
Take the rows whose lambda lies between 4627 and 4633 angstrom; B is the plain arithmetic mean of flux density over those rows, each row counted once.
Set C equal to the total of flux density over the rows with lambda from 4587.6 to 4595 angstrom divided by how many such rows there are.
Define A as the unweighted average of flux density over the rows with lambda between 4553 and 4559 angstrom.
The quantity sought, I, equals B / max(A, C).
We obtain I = 1.04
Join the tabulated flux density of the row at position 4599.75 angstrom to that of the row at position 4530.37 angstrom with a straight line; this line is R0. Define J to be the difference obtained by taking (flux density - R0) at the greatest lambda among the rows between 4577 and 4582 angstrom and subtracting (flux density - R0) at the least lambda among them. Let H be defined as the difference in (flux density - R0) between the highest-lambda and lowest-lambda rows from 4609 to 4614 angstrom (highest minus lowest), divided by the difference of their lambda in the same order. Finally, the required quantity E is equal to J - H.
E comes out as -1.7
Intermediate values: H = 0.09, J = -1.62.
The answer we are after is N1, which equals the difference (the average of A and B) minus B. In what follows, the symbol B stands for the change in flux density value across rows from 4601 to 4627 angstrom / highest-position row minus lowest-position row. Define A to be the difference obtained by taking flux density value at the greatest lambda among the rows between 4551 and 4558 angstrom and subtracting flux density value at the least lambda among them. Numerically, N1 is -0.9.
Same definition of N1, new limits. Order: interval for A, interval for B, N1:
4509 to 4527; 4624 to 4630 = -1.4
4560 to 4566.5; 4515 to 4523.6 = -0.4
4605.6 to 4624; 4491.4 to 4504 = 0.1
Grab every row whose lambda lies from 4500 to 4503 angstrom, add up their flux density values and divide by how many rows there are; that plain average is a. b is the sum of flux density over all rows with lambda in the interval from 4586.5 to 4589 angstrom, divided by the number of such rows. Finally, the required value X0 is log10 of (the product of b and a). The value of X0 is 2.460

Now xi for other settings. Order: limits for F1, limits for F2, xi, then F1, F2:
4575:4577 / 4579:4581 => -0.3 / 32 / 29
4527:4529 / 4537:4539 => 0.4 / 28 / 33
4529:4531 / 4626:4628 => 0.5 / 29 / 36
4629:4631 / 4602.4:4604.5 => -0.2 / 36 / 33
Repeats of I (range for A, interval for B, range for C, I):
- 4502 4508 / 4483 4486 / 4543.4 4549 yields 0.95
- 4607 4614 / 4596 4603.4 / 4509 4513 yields 0.93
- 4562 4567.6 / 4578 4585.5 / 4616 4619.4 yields 0.88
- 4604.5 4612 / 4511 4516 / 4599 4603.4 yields 0.95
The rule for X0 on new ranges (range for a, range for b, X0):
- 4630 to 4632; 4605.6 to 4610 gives 2.473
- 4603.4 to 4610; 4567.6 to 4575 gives 2.440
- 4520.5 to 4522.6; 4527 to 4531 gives 2.369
